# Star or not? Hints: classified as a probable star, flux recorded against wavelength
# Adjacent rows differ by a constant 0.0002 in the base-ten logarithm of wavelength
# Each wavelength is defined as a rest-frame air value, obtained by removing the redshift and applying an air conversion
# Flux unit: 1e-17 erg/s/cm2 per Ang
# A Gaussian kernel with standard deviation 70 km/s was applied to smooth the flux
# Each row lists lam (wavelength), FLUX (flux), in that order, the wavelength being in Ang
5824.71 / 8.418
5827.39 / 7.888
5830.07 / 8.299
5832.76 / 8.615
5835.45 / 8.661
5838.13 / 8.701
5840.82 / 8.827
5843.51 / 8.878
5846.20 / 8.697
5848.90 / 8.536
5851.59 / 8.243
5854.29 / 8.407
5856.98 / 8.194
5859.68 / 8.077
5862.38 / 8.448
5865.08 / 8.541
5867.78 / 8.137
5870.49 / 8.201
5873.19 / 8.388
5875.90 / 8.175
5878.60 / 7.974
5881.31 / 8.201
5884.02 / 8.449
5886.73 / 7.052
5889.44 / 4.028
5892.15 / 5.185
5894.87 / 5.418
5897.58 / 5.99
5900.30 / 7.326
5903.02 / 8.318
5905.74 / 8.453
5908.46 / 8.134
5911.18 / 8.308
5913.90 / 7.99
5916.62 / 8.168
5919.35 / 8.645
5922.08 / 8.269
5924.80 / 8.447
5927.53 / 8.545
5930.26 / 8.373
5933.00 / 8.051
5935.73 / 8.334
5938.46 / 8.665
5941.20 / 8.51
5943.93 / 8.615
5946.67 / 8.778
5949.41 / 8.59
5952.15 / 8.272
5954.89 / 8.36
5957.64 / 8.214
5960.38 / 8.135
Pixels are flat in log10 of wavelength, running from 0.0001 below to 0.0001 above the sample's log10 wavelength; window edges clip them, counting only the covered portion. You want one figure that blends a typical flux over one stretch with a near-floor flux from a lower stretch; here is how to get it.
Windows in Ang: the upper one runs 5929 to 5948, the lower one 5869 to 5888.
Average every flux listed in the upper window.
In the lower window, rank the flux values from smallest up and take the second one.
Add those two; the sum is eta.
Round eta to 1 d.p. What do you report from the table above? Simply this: 16.4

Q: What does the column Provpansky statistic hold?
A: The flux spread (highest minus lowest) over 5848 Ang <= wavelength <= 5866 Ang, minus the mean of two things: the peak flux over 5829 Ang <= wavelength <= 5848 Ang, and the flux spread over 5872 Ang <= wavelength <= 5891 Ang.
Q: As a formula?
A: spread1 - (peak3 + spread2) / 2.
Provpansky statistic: -6.2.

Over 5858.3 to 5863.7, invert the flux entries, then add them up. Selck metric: 0.242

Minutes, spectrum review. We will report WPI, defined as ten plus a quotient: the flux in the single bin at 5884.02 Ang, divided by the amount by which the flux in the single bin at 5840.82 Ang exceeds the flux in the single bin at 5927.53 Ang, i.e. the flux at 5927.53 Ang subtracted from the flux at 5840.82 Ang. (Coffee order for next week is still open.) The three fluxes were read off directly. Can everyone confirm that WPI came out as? 40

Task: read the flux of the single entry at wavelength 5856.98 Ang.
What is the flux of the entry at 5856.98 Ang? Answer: 8.194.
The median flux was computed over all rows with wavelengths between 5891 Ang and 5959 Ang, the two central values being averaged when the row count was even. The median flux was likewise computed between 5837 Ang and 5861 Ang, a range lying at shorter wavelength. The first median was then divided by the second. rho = 0.97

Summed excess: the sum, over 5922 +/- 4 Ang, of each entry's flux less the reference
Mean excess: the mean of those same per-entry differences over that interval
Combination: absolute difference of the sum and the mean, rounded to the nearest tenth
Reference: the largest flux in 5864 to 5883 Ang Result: 0.2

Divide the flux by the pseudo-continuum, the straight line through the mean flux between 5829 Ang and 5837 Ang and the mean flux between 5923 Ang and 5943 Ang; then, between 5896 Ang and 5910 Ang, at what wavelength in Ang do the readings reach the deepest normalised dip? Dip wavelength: 5897.58 Ang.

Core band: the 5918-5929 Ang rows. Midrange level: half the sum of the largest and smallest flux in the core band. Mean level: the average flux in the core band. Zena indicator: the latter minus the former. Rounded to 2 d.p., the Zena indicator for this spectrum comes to 0.02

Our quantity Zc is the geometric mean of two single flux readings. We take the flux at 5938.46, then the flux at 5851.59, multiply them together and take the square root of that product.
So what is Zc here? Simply 8.5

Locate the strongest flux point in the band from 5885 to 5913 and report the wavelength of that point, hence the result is 5905.74 Ang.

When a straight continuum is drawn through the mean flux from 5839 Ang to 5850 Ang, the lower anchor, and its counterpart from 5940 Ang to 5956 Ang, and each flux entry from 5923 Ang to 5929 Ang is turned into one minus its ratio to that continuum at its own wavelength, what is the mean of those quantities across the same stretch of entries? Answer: 0.01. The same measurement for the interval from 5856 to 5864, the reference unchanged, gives 0.05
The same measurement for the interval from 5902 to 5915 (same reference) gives 0.04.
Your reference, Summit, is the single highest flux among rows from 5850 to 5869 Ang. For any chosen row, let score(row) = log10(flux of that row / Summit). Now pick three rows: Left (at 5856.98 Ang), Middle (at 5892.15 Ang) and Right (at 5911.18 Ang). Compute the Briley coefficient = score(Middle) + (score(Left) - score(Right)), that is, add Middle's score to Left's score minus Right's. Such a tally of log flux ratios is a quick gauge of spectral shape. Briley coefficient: -0.22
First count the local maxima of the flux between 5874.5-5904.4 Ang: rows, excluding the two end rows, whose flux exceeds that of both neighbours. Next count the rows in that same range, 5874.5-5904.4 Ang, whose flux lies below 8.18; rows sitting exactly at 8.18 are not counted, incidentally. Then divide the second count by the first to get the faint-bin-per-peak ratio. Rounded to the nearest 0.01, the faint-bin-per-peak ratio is 8.00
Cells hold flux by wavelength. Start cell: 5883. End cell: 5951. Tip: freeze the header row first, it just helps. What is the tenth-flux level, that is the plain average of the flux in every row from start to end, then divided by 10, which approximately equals 0.779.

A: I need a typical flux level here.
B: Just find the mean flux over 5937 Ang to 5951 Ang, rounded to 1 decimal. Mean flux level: 8.6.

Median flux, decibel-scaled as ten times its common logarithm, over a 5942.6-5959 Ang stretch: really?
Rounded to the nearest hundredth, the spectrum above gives 9.28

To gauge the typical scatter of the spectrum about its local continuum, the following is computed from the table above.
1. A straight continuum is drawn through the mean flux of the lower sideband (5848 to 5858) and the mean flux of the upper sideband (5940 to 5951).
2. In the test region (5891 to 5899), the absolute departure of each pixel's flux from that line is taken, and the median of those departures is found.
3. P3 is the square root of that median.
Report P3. 1.7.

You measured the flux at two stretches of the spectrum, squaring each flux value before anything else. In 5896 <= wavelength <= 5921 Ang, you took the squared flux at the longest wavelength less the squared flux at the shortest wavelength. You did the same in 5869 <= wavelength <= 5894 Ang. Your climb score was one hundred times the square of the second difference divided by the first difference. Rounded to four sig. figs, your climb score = 4195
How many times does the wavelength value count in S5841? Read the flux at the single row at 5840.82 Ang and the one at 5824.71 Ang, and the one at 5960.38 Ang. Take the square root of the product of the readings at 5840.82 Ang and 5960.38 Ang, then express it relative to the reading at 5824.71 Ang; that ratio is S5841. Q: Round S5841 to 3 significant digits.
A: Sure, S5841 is 1.01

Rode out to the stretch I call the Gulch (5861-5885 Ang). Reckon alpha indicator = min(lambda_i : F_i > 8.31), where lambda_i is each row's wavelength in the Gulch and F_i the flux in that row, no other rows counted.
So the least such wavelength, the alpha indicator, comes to 5862.38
